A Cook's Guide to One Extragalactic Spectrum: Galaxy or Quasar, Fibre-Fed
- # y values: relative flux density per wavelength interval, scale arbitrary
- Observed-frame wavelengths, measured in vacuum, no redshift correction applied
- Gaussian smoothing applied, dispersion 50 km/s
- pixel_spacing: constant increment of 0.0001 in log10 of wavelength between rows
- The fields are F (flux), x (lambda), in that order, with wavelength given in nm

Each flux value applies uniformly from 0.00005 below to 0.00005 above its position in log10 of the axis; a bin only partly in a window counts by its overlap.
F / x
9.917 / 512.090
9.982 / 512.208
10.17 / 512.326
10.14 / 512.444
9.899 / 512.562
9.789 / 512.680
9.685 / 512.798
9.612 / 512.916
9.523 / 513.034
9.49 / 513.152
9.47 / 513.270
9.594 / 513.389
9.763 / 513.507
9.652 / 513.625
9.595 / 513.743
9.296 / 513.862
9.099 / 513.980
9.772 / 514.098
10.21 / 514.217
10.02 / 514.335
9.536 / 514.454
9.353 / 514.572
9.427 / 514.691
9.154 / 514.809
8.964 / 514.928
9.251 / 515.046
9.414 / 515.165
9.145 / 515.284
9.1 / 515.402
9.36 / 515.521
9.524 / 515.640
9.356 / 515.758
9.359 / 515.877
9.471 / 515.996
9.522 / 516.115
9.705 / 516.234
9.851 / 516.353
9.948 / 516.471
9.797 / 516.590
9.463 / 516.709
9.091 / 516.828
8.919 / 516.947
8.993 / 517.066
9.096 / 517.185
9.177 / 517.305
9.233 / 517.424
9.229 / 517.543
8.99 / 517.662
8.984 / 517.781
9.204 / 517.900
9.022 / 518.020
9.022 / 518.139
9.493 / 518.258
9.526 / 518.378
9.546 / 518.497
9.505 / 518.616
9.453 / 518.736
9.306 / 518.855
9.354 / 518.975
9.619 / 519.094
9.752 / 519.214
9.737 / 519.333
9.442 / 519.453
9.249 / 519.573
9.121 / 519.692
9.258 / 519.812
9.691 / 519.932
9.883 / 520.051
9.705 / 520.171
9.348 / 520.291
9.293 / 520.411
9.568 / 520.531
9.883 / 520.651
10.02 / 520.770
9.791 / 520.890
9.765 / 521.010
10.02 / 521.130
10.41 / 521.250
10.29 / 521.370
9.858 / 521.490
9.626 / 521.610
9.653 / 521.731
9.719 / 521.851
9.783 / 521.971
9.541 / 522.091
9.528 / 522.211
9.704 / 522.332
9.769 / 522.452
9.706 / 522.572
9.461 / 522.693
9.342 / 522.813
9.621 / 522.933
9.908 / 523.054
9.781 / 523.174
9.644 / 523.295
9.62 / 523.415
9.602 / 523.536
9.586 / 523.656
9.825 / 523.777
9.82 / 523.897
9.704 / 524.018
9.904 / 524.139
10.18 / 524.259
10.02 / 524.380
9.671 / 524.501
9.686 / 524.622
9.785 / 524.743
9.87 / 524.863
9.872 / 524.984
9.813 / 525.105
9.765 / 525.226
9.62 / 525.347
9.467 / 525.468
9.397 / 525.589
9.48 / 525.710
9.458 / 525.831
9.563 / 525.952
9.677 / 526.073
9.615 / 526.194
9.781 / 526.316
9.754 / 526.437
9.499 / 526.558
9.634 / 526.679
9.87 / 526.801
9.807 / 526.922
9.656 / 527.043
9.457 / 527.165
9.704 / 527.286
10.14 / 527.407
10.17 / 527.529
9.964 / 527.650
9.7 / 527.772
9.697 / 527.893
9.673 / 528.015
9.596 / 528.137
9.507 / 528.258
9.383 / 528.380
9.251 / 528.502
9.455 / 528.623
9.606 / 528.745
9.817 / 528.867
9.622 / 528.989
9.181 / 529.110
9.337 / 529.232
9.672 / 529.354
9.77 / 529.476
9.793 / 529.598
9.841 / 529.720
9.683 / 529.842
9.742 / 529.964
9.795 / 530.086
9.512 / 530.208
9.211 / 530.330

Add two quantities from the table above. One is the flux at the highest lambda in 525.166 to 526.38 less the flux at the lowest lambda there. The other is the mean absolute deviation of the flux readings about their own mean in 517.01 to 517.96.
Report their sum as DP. 0.11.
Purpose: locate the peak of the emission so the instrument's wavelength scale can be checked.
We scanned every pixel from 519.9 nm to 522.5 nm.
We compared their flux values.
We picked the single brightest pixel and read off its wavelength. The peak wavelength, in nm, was 521.250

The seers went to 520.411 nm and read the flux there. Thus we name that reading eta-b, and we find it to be 9.293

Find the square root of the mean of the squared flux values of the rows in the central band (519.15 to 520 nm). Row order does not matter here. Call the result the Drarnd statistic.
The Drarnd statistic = 9.47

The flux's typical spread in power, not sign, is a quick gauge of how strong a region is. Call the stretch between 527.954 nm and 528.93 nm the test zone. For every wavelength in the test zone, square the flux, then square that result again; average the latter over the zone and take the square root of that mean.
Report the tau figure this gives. 91.0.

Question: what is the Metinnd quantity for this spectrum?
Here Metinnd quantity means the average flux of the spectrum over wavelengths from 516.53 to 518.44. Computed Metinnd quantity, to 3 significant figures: 9.20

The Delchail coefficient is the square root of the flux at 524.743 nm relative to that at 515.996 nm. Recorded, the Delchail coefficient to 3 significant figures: 1.02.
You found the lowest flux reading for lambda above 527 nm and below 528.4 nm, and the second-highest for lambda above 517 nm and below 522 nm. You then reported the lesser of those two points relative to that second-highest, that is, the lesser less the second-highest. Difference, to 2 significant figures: -0.91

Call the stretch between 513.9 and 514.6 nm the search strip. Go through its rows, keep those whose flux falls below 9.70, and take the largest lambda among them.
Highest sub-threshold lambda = 514.572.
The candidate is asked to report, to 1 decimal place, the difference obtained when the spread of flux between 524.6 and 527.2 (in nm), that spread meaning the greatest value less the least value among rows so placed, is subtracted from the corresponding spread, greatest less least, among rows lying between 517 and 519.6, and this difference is 0.3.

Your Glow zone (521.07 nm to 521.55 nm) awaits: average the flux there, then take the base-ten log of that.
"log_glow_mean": 1.006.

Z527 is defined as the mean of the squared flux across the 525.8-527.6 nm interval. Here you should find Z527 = 95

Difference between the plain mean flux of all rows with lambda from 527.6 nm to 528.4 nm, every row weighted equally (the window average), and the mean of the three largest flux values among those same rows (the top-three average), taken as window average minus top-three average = -0.14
